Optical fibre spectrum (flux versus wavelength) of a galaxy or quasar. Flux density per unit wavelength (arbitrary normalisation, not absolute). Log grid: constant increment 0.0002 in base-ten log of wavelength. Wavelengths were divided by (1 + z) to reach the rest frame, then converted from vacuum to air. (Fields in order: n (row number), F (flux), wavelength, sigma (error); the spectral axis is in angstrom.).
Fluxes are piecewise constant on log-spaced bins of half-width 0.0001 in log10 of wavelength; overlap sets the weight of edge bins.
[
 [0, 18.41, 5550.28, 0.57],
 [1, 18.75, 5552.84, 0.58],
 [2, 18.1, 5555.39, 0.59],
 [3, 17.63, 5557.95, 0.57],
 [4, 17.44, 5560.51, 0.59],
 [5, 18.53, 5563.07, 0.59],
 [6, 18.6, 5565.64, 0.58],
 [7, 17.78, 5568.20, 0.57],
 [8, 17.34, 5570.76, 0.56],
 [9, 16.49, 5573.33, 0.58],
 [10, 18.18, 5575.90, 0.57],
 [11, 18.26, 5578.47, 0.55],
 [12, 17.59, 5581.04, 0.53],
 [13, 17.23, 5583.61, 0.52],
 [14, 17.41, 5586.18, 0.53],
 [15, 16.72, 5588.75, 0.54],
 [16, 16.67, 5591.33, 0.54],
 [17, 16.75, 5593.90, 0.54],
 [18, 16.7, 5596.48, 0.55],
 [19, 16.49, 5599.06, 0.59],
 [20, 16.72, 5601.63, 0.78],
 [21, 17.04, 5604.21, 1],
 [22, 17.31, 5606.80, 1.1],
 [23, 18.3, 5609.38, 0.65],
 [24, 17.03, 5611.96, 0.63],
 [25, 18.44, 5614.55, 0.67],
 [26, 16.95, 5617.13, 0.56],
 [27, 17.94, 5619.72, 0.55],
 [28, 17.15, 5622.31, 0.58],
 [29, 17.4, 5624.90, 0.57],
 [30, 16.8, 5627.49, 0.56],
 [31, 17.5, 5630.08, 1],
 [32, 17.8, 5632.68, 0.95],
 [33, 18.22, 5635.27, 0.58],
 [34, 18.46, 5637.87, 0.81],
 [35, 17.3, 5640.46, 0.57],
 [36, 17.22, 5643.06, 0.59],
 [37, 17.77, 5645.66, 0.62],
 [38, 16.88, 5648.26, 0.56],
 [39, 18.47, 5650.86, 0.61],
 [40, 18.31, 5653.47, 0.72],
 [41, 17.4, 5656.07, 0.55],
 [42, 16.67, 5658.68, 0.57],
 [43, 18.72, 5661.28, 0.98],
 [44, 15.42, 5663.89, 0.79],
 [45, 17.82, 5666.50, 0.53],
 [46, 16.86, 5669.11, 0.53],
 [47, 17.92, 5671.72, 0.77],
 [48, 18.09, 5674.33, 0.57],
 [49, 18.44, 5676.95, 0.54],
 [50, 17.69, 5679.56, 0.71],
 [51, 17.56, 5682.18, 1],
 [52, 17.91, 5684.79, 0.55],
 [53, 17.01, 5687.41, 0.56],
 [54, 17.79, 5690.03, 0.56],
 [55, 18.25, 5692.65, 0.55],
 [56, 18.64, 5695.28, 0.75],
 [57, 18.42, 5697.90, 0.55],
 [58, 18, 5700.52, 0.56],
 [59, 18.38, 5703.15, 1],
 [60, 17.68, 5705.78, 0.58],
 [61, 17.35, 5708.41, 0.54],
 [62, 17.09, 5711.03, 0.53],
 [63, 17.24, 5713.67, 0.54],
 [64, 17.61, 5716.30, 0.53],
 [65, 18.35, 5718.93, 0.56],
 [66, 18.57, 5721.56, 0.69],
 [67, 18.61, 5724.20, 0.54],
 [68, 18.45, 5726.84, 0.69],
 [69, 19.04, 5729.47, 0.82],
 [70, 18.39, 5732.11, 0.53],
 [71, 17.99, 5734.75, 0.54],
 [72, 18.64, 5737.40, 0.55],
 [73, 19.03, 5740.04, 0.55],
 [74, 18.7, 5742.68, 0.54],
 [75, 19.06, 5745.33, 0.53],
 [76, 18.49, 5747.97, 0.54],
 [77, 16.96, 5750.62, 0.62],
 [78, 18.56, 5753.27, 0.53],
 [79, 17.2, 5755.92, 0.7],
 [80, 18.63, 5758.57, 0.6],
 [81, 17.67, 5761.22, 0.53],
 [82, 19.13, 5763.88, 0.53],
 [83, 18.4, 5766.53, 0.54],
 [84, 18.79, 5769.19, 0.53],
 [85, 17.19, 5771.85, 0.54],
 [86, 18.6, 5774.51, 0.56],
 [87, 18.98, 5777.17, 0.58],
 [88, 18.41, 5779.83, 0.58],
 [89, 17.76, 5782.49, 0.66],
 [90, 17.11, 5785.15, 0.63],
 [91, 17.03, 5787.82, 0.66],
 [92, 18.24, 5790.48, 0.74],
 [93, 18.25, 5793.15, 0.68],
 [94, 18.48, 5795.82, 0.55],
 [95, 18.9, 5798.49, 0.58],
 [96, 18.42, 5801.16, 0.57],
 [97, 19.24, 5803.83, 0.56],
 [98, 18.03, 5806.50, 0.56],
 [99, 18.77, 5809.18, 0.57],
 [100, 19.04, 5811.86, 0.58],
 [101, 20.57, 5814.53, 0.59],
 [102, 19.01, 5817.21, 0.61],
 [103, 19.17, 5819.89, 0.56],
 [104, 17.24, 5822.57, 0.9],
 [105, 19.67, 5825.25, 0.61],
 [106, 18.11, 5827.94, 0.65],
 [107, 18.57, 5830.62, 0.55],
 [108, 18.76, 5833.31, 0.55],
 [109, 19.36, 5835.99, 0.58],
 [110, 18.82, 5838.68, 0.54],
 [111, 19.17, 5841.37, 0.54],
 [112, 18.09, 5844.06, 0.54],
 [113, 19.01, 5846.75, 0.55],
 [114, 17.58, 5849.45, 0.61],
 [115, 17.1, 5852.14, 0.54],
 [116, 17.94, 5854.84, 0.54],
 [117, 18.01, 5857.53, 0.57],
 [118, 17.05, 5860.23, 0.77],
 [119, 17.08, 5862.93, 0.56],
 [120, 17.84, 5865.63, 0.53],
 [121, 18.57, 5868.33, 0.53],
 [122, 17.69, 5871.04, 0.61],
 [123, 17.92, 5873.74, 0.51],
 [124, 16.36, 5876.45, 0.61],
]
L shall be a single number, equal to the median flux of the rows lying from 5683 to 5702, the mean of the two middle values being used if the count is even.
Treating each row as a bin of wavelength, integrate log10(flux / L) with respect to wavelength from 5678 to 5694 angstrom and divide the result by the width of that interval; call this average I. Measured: -0.007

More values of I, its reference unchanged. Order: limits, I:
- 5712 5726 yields 0.001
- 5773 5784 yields 0.009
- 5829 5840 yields 0.020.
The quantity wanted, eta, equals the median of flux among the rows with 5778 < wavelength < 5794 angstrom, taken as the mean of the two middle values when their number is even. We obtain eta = 18.0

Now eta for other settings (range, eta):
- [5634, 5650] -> 17.5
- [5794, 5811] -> 18.6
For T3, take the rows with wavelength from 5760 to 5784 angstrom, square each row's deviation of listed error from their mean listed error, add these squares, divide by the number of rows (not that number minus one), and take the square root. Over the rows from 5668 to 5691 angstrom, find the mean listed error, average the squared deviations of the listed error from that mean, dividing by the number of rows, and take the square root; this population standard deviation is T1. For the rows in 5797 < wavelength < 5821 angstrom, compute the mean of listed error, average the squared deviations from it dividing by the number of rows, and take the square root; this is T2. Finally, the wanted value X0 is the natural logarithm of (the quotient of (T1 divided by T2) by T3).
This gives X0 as 5.5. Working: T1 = 0.15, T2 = 0.016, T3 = 0.04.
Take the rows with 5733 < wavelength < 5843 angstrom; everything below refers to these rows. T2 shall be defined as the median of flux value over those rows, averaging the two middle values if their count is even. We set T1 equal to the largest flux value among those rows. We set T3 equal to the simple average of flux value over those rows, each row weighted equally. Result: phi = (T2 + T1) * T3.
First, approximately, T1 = 20.57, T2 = 18.6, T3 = 18.5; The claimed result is 724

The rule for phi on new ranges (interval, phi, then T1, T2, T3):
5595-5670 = 628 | 18.72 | 17.3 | 17.4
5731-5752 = 693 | 19.06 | 18.6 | 18.4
